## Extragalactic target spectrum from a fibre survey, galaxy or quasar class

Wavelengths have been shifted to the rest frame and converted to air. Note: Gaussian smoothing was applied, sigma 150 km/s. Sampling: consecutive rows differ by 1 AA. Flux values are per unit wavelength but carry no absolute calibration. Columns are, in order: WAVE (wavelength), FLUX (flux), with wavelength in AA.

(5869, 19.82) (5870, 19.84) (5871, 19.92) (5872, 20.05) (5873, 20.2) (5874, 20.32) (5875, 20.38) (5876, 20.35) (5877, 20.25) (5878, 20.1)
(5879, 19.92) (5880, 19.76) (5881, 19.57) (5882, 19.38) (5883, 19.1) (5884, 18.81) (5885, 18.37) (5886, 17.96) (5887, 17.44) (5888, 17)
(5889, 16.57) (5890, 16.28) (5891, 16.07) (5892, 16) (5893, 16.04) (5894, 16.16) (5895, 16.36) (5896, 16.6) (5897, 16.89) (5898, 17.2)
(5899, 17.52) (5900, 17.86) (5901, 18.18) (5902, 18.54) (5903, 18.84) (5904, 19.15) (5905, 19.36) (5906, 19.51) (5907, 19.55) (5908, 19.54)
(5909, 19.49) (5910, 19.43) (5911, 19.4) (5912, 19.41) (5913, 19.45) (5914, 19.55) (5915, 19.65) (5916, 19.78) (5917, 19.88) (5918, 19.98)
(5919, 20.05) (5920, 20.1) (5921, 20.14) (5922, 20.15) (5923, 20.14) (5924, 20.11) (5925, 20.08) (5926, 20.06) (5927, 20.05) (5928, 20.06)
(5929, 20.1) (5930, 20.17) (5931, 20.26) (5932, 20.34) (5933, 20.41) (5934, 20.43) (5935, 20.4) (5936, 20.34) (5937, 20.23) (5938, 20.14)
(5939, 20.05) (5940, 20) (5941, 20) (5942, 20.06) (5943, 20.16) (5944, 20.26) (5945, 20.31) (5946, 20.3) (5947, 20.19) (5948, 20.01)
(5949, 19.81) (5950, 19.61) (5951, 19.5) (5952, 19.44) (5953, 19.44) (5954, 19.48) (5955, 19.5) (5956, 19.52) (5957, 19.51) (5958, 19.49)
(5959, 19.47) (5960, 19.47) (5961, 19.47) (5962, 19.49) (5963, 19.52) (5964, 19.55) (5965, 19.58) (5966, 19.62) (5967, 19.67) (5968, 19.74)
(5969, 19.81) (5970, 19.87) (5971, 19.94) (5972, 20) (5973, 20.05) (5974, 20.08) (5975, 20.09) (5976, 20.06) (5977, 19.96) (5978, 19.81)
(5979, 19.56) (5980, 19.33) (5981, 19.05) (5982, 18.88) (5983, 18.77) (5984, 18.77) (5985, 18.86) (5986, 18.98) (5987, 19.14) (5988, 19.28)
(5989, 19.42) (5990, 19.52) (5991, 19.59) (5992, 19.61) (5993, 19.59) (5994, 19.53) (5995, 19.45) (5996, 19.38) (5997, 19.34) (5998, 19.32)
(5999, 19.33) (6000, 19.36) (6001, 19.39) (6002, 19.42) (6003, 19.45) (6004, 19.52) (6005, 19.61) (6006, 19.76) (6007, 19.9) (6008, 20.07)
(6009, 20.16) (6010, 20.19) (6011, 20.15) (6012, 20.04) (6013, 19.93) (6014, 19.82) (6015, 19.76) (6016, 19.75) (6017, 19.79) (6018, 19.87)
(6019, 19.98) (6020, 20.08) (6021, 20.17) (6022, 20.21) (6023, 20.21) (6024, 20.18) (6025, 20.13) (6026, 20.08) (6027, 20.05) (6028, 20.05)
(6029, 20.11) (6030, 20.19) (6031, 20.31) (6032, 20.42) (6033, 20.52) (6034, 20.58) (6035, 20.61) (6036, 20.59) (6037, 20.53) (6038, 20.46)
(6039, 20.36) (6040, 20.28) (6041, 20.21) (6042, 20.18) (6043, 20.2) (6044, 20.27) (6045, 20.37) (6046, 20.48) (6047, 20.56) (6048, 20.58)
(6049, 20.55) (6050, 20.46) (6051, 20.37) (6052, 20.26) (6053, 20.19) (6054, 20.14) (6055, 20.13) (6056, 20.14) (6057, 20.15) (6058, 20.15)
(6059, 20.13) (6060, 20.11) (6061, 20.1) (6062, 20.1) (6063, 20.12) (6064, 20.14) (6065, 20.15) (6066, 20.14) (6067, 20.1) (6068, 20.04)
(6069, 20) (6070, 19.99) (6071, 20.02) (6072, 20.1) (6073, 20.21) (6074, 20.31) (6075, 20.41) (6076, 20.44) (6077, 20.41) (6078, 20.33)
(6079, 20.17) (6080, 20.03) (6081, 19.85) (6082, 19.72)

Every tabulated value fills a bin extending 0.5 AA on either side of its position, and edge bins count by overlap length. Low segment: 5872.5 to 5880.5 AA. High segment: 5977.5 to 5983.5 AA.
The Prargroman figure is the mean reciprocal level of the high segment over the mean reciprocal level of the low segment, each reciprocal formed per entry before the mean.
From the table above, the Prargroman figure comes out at 1.048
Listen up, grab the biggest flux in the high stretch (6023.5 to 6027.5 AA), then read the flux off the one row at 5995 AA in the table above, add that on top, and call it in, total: 39.6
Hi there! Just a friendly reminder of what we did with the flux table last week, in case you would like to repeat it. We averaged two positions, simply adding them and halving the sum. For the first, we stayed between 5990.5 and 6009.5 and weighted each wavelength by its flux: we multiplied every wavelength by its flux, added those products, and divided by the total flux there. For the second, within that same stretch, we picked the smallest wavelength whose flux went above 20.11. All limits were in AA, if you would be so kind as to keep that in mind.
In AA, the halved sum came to 6004.5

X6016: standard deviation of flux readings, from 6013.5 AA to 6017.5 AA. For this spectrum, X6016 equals 0.03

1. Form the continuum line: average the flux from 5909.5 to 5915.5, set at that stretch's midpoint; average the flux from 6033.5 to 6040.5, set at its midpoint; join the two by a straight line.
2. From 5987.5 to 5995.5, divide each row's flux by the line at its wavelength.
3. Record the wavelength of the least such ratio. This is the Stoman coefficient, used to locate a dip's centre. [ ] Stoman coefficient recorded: 5988 AA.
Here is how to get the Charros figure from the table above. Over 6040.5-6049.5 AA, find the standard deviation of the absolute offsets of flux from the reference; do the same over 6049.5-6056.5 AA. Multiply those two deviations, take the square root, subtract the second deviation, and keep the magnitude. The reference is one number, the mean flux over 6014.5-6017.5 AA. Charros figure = 0.018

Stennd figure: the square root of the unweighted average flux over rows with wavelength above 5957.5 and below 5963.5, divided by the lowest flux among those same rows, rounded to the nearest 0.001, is 0.227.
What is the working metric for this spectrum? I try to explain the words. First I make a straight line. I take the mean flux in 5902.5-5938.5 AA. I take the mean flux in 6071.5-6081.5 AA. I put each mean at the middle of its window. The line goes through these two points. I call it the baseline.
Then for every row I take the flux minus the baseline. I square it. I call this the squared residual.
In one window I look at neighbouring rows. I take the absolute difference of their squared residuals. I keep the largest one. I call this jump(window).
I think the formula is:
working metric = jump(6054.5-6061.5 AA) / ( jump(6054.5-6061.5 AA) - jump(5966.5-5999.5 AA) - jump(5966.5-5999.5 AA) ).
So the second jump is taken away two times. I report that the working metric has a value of 0.0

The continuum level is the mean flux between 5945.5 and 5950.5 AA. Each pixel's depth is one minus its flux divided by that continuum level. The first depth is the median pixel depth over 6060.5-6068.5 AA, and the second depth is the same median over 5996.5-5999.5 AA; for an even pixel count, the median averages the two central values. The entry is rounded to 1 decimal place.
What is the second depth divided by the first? -5.2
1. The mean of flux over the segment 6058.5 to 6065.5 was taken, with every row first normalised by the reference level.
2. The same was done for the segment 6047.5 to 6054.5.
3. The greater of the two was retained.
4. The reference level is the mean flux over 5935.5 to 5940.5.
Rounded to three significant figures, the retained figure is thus 1.01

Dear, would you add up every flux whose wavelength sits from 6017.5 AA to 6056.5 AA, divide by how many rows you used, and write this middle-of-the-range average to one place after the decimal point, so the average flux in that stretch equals 20.3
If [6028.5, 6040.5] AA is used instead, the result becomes 20.4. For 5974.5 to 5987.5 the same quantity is 19.3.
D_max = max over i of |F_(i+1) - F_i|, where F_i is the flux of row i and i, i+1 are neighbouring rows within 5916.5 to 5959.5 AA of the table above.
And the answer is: 0.20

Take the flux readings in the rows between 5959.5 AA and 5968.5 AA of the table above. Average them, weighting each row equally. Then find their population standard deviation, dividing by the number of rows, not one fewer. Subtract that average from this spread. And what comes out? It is -19.5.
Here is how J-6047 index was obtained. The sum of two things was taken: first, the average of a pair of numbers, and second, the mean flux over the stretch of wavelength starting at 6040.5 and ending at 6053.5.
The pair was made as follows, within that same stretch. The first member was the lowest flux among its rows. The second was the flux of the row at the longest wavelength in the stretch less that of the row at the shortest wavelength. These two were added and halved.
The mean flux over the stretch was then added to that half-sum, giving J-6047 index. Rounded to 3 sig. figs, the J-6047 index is 30.4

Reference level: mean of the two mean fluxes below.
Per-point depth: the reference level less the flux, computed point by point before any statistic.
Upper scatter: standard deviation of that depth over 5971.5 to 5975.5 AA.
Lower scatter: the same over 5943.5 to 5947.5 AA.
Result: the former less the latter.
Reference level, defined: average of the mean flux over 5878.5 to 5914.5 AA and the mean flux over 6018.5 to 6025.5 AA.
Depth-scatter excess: -0.01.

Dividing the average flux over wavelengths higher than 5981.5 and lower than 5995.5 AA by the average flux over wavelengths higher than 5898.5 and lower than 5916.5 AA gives 1.01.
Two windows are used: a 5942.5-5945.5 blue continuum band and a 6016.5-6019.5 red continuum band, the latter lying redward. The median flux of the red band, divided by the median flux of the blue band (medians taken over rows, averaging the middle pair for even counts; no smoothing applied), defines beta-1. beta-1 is 0.98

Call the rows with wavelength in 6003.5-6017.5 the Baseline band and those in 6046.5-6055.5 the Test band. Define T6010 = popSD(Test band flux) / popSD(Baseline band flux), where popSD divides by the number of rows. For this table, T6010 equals 0.87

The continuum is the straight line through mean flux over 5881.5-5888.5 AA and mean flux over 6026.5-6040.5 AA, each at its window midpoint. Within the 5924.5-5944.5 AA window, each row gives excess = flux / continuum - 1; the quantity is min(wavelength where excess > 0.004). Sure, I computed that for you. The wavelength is 5925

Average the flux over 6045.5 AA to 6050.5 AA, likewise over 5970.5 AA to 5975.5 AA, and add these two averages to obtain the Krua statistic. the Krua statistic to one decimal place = 40.6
